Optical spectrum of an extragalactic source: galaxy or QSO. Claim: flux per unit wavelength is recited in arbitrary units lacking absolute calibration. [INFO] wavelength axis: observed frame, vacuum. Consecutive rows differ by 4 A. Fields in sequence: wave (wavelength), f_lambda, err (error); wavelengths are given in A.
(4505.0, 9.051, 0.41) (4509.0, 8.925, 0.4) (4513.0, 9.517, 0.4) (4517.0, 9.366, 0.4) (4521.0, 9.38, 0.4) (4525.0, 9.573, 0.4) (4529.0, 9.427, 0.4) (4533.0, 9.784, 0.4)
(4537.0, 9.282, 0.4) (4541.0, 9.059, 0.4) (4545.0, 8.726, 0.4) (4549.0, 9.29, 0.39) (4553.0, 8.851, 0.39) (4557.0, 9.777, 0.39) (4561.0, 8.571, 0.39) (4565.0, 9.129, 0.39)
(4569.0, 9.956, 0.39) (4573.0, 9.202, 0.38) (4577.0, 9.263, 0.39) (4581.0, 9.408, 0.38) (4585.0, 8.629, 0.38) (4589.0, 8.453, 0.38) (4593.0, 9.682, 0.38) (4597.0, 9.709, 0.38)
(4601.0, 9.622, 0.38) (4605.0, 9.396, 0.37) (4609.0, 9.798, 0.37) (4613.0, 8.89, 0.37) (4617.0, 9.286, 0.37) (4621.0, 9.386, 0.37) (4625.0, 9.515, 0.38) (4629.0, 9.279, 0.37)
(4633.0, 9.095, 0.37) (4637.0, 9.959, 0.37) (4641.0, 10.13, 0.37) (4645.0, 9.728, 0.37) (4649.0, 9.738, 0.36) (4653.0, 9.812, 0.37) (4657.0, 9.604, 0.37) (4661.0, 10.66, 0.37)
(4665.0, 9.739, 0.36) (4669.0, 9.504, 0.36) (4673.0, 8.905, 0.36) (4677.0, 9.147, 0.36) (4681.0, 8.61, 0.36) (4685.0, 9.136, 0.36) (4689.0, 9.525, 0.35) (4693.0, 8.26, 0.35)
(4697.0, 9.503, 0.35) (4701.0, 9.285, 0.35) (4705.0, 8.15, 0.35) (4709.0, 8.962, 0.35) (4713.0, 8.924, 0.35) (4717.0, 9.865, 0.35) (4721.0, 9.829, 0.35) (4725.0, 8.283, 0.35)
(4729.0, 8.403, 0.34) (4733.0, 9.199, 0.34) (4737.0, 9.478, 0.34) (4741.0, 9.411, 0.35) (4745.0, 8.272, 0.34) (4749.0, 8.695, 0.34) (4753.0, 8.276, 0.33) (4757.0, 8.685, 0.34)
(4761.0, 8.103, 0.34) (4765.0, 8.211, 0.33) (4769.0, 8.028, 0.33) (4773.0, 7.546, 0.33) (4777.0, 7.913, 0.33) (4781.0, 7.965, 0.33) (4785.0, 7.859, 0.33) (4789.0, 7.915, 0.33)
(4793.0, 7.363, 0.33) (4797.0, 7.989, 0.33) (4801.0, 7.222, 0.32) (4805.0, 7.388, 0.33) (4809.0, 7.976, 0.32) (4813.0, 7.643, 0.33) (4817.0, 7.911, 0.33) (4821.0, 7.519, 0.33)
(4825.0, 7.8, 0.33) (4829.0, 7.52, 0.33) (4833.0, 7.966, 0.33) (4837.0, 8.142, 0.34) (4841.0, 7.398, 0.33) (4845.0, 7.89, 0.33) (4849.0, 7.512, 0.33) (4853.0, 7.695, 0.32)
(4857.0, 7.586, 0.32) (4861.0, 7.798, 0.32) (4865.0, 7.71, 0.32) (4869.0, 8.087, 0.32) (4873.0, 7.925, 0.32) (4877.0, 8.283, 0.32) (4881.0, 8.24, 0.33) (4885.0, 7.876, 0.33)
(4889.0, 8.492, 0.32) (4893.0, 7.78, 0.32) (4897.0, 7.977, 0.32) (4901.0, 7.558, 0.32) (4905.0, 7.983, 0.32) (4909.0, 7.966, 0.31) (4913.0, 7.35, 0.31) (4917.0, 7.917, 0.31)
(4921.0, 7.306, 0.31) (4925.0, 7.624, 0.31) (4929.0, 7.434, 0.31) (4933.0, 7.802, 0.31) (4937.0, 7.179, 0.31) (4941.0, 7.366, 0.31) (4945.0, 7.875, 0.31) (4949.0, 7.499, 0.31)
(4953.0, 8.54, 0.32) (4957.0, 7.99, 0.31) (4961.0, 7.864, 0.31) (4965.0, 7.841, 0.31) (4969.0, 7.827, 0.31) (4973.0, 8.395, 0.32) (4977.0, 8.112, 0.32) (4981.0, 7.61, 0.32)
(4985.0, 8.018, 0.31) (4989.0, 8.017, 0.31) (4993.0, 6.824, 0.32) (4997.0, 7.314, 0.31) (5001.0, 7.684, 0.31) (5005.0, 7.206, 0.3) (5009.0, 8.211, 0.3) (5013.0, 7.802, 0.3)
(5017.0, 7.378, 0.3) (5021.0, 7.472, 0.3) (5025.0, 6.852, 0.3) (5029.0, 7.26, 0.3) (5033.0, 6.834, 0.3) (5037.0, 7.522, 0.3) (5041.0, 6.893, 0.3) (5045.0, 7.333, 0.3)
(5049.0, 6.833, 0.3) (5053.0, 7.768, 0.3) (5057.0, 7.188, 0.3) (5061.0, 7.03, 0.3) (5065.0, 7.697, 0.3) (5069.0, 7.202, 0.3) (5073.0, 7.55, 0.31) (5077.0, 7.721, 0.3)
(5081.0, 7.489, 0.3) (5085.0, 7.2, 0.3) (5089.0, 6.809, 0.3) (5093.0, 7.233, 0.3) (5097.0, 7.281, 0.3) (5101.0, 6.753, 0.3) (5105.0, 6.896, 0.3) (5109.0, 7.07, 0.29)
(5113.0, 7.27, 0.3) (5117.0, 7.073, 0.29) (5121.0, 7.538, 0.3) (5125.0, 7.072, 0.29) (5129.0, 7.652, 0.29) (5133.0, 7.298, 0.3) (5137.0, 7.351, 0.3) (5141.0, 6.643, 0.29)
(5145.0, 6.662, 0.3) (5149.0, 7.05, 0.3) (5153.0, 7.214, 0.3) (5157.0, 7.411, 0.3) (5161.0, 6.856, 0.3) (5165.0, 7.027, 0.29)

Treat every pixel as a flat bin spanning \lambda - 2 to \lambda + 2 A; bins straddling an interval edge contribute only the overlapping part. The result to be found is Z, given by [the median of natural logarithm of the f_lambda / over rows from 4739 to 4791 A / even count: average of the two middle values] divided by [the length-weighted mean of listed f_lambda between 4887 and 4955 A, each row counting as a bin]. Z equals 0.270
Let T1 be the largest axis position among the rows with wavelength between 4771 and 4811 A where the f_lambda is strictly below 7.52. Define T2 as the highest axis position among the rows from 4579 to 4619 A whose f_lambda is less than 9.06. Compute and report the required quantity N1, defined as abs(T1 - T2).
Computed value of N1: 192 A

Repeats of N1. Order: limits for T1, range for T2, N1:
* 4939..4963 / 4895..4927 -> 24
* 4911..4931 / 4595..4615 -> 316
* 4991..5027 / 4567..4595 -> 436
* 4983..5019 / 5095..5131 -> 112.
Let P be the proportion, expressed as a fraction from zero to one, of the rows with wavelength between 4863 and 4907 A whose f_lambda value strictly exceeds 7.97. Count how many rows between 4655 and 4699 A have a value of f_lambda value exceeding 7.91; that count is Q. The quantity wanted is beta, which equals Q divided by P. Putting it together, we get 20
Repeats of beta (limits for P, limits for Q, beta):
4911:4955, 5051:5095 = 0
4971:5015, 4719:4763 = 24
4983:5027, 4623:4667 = 40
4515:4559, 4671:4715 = 11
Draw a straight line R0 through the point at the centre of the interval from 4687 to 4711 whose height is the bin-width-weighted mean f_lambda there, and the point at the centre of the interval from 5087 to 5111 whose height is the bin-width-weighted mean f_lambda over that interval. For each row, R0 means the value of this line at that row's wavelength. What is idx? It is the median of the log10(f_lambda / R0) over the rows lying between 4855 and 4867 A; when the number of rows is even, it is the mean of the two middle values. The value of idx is -0.024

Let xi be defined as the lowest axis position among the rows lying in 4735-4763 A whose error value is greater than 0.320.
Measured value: 4737.0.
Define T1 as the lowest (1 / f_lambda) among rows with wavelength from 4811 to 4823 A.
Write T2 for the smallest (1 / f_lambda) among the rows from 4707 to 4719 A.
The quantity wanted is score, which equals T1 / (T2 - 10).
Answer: -0.0128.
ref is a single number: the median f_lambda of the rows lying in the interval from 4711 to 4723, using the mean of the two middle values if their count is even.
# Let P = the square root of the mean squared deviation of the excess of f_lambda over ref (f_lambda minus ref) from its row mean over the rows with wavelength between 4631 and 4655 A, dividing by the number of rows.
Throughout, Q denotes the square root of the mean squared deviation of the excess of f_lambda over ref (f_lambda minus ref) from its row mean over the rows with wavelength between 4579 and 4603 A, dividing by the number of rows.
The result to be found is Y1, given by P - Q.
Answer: -0.19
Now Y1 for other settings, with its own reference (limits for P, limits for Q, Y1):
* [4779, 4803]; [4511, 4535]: 0.16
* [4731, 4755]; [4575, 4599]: 0.01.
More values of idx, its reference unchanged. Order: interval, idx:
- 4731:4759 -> 0.001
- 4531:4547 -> -0.025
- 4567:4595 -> -0.013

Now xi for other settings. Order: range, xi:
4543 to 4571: 4545.0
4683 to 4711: 4685.0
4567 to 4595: 4569.0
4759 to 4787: 4761.0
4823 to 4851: 4825.0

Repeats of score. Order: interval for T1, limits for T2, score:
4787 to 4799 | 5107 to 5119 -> -0.0127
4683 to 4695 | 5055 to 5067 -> -0.0106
